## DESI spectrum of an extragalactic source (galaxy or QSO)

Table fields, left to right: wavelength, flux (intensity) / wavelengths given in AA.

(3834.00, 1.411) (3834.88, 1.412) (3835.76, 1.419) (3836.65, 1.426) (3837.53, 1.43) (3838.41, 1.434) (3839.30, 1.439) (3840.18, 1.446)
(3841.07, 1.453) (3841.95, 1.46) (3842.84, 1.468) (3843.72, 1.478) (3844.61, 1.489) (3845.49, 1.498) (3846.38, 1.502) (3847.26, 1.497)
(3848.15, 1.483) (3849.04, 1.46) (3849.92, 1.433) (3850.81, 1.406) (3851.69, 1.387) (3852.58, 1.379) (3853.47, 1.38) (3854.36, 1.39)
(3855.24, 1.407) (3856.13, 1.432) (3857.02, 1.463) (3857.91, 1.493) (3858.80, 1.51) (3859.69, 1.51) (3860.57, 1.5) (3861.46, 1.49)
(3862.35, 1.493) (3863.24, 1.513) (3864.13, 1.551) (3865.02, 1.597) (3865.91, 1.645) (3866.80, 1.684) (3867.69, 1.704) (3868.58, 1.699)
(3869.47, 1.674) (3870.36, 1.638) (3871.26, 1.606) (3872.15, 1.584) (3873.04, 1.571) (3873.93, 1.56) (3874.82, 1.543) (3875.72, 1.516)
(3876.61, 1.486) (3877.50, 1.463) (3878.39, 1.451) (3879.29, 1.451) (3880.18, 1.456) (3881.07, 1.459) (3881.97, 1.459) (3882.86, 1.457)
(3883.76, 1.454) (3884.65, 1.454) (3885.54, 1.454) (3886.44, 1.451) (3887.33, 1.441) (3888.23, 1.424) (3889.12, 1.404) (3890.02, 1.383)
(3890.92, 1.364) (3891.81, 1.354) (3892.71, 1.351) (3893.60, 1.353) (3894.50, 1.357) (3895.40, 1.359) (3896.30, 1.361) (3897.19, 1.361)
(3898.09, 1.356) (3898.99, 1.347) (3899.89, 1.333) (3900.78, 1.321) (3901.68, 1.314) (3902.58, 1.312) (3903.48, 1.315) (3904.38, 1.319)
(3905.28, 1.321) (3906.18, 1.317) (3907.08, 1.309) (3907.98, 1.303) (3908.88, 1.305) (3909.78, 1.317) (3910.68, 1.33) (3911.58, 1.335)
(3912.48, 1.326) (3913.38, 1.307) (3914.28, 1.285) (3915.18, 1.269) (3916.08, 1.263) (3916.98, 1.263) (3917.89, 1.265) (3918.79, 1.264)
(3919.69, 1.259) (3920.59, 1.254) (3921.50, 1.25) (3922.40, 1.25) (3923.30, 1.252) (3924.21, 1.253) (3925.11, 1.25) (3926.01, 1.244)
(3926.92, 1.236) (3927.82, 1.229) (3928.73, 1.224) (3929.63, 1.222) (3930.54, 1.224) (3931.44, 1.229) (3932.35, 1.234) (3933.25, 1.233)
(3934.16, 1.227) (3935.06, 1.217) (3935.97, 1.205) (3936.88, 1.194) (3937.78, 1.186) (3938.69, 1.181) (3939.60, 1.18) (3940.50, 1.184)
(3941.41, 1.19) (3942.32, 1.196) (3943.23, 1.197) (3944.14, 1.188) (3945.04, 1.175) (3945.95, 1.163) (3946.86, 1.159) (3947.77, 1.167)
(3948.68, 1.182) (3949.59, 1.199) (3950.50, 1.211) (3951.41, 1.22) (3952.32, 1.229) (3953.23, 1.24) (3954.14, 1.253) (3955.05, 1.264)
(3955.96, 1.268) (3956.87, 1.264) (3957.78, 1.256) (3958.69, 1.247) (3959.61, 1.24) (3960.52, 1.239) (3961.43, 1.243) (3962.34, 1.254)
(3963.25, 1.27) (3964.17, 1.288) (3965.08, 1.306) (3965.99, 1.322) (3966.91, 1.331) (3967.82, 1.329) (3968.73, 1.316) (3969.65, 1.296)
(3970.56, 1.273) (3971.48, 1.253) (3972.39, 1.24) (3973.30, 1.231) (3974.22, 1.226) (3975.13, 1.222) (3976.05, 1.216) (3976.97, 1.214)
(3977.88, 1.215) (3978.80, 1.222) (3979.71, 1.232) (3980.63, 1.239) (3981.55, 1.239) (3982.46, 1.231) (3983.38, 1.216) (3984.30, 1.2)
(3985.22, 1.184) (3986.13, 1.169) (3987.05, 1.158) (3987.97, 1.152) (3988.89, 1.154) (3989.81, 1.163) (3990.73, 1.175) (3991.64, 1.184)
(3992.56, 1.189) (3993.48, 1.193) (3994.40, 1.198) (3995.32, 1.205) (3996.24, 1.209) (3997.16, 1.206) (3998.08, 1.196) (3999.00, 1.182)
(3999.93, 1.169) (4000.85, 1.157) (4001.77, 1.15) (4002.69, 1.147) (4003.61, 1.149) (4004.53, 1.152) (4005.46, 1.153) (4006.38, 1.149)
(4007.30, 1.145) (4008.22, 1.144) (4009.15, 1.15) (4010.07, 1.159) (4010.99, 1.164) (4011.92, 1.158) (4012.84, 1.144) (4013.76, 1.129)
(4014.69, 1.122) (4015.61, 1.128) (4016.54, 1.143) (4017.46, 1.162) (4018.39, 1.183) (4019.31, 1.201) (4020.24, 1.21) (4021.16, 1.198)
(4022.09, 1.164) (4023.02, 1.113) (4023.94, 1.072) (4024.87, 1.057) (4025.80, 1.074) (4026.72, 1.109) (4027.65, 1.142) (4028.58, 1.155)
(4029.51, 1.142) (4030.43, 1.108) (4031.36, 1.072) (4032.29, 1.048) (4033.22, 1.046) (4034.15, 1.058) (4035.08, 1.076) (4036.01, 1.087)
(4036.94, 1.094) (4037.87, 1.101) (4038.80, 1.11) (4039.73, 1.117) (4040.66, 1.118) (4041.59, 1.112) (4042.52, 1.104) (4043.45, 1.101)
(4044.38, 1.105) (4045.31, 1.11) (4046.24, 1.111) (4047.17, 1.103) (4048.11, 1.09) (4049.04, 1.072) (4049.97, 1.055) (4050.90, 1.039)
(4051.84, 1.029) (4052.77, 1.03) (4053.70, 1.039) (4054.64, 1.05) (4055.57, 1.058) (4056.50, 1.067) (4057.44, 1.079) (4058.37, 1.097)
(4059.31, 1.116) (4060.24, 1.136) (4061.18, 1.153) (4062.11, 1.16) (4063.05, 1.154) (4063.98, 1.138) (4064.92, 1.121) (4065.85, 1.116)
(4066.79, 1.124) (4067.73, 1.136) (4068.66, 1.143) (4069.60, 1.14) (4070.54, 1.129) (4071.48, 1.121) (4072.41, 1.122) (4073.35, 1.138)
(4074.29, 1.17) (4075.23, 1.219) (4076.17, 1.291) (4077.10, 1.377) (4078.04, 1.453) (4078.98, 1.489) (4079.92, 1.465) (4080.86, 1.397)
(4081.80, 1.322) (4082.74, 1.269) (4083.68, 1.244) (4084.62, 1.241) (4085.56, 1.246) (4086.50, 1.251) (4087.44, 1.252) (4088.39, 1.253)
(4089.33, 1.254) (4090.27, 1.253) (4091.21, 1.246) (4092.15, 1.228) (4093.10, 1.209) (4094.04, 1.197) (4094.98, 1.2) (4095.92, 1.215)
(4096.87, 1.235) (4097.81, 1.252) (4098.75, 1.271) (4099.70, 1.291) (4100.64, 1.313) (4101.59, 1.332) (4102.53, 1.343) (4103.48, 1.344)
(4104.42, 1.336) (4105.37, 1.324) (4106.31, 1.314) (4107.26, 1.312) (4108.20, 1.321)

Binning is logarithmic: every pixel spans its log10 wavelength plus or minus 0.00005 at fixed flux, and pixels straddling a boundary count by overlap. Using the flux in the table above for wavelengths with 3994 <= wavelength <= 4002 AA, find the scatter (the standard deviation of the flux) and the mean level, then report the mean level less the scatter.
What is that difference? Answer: 1.16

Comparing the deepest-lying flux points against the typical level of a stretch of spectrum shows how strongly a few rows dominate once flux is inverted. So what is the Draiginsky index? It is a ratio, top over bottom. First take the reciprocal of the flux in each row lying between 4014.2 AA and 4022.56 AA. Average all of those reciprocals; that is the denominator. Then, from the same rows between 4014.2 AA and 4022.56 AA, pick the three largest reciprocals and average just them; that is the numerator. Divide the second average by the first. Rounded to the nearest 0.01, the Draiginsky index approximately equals 1.03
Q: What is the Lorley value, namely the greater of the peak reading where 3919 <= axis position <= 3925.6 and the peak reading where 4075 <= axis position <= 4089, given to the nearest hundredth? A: 1.49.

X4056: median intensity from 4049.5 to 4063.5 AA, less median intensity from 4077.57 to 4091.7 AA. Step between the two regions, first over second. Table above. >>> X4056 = -0.19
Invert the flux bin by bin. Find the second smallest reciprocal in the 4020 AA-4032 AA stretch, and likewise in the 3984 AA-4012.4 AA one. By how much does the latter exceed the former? -0.006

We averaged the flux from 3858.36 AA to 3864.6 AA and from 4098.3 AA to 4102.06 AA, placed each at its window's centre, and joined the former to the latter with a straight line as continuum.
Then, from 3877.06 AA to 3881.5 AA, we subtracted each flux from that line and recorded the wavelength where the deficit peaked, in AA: 3878.39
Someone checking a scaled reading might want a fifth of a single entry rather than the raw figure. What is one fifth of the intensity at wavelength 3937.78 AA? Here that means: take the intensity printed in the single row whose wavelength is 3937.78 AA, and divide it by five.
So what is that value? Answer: 0.24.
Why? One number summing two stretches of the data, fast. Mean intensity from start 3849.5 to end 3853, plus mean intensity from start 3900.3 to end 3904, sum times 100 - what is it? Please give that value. 272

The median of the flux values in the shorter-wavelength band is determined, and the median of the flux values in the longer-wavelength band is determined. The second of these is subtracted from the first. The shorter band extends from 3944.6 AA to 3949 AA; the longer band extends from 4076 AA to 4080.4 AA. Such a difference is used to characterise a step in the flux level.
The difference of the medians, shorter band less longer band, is -0.3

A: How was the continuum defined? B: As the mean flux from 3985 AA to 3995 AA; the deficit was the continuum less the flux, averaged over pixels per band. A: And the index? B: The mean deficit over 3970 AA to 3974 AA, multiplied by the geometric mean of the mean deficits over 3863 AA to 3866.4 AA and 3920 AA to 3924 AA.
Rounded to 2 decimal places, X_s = -0.01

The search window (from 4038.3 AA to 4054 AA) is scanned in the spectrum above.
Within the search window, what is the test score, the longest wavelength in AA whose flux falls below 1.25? 4053.70 AA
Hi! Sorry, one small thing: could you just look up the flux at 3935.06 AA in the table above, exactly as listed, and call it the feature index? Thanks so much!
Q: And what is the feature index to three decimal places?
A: 1.217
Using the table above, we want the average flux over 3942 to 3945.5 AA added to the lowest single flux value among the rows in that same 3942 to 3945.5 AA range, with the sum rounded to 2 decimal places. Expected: 2.36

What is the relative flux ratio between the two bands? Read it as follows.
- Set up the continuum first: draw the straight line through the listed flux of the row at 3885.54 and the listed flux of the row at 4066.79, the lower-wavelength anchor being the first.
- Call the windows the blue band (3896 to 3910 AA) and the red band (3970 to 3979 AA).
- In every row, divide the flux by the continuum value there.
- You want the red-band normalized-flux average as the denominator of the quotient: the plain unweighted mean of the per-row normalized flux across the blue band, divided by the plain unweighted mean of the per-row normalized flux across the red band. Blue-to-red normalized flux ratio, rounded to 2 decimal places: 0.98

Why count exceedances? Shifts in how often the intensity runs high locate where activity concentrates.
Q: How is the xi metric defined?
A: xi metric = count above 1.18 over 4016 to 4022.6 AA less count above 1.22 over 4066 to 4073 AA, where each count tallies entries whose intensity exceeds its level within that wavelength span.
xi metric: 4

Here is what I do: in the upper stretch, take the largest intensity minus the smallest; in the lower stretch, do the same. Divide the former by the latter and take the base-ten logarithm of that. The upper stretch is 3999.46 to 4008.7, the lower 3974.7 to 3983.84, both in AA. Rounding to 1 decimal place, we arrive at 0.0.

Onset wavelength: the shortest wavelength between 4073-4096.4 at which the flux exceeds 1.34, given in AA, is 4077.10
